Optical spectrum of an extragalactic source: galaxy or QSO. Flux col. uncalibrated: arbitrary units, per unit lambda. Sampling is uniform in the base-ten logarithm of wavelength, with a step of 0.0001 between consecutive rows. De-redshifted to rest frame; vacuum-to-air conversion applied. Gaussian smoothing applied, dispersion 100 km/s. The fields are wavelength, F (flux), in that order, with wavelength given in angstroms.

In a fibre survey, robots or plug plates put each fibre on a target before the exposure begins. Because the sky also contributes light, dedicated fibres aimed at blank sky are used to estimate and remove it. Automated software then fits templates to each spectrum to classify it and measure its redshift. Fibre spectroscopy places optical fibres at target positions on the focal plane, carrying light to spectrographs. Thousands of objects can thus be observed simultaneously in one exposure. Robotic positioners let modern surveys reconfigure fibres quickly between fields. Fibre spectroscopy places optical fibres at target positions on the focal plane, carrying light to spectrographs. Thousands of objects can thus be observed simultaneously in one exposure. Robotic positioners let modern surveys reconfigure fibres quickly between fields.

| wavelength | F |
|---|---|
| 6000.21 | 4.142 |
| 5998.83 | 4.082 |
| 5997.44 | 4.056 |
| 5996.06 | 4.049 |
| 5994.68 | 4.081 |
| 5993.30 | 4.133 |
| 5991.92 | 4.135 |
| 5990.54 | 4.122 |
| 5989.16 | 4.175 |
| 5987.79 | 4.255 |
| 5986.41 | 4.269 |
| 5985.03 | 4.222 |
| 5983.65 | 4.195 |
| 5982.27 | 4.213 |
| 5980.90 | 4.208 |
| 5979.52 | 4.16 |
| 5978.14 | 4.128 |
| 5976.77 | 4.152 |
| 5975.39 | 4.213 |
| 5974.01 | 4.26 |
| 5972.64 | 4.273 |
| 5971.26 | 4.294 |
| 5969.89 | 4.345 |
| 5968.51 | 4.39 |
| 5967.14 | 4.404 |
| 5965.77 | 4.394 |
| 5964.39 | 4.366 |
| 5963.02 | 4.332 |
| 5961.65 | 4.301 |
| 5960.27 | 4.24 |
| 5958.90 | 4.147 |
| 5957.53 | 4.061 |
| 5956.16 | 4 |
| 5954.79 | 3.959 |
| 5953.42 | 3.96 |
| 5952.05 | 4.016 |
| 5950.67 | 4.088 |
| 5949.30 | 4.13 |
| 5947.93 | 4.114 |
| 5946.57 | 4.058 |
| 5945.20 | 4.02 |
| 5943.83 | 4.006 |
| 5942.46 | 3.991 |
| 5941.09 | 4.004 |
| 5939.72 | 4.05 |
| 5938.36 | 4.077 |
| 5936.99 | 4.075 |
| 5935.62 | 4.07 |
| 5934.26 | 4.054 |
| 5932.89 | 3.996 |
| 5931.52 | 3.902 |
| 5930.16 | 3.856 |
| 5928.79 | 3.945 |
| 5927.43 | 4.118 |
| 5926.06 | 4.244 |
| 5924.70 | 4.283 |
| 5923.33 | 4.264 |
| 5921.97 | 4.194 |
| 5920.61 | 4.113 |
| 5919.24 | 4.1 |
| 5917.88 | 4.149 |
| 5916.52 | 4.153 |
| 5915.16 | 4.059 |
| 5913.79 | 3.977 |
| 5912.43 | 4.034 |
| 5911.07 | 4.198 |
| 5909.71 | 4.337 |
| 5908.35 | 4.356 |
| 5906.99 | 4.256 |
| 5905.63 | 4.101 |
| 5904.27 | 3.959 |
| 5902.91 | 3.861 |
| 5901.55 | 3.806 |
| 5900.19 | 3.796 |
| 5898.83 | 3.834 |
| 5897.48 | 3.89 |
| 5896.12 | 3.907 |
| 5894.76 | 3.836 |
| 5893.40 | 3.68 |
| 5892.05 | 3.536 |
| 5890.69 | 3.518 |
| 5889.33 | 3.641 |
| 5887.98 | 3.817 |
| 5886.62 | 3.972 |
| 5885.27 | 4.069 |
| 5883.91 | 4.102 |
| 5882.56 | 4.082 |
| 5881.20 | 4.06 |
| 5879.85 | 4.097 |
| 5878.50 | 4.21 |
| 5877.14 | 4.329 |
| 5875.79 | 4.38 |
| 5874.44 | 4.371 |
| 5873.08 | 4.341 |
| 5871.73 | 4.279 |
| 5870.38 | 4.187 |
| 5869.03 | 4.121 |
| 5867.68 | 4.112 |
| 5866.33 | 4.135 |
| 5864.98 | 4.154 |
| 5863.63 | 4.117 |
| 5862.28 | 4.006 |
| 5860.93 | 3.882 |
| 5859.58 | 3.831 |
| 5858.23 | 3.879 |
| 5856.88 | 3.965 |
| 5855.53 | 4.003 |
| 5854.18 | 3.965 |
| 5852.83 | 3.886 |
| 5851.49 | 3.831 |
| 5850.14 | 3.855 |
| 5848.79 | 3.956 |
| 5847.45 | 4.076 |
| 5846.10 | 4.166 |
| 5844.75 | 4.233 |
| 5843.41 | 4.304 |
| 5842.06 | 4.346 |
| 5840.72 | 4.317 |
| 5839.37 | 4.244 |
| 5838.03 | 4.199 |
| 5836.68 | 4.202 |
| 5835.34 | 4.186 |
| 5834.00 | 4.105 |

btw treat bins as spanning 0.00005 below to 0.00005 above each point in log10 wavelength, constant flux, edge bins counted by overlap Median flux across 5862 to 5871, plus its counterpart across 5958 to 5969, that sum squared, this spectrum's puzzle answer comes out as 72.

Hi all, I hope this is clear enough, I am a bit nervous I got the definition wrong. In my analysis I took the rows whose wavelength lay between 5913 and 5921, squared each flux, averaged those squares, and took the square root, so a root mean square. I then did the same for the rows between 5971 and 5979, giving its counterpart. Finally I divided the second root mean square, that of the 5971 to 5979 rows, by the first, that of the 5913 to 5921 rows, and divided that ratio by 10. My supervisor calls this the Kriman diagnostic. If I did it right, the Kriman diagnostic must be 0.103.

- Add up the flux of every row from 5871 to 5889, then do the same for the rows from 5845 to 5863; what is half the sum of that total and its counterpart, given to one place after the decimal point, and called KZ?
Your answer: 52.7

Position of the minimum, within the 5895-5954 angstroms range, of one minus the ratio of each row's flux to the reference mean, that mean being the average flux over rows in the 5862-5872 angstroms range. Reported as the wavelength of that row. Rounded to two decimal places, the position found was 5908.35 angstroms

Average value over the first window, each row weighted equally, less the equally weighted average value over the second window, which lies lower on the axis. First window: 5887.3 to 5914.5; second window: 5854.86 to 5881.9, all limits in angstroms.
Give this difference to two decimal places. -0.21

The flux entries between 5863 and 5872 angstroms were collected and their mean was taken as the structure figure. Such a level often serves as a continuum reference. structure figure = 4.16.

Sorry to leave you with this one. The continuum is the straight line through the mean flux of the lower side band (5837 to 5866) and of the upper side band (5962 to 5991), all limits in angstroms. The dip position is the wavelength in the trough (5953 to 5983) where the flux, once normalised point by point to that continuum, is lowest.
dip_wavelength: 5954.79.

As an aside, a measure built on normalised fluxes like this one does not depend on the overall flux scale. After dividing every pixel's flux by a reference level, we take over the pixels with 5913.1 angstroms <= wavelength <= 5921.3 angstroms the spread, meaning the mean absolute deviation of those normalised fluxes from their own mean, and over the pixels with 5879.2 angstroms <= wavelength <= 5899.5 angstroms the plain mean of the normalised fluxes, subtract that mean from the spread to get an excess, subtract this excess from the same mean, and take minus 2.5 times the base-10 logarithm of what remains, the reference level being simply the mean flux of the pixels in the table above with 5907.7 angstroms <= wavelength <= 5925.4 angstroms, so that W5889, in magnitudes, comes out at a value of -0.66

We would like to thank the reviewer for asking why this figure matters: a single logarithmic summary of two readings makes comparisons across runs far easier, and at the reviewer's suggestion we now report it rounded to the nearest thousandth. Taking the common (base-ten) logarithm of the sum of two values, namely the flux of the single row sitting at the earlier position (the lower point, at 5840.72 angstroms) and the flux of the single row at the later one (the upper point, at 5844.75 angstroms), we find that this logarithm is 0.932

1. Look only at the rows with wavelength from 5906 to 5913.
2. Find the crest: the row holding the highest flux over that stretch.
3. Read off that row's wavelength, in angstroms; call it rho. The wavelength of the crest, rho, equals 5908.35 angstroms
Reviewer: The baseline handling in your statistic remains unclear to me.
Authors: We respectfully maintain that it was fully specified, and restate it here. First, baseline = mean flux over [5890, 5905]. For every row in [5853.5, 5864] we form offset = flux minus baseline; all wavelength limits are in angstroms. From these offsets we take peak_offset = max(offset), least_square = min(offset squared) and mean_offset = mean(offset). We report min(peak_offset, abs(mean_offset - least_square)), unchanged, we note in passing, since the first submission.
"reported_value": 0.17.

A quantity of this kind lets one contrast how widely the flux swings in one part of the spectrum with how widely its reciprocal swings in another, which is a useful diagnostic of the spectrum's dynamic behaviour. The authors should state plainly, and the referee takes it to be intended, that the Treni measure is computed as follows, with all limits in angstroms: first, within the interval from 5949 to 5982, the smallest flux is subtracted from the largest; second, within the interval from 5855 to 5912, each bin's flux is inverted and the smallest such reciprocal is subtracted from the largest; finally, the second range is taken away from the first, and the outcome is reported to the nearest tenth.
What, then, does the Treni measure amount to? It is 0.4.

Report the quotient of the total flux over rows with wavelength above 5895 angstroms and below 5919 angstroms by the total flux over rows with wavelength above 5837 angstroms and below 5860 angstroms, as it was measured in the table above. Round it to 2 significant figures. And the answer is 0.99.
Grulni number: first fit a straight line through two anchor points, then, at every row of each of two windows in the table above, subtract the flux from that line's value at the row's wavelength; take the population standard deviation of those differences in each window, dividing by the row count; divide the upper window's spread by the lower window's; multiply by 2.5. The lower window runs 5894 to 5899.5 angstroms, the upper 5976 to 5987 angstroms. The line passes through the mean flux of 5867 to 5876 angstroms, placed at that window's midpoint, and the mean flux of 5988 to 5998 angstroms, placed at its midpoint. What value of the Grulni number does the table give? 3.5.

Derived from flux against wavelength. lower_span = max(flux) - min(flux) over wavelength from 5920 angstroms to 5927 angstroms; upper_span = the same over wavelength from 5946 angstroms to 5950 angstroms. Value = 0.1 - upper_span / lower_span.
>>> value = -0.32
